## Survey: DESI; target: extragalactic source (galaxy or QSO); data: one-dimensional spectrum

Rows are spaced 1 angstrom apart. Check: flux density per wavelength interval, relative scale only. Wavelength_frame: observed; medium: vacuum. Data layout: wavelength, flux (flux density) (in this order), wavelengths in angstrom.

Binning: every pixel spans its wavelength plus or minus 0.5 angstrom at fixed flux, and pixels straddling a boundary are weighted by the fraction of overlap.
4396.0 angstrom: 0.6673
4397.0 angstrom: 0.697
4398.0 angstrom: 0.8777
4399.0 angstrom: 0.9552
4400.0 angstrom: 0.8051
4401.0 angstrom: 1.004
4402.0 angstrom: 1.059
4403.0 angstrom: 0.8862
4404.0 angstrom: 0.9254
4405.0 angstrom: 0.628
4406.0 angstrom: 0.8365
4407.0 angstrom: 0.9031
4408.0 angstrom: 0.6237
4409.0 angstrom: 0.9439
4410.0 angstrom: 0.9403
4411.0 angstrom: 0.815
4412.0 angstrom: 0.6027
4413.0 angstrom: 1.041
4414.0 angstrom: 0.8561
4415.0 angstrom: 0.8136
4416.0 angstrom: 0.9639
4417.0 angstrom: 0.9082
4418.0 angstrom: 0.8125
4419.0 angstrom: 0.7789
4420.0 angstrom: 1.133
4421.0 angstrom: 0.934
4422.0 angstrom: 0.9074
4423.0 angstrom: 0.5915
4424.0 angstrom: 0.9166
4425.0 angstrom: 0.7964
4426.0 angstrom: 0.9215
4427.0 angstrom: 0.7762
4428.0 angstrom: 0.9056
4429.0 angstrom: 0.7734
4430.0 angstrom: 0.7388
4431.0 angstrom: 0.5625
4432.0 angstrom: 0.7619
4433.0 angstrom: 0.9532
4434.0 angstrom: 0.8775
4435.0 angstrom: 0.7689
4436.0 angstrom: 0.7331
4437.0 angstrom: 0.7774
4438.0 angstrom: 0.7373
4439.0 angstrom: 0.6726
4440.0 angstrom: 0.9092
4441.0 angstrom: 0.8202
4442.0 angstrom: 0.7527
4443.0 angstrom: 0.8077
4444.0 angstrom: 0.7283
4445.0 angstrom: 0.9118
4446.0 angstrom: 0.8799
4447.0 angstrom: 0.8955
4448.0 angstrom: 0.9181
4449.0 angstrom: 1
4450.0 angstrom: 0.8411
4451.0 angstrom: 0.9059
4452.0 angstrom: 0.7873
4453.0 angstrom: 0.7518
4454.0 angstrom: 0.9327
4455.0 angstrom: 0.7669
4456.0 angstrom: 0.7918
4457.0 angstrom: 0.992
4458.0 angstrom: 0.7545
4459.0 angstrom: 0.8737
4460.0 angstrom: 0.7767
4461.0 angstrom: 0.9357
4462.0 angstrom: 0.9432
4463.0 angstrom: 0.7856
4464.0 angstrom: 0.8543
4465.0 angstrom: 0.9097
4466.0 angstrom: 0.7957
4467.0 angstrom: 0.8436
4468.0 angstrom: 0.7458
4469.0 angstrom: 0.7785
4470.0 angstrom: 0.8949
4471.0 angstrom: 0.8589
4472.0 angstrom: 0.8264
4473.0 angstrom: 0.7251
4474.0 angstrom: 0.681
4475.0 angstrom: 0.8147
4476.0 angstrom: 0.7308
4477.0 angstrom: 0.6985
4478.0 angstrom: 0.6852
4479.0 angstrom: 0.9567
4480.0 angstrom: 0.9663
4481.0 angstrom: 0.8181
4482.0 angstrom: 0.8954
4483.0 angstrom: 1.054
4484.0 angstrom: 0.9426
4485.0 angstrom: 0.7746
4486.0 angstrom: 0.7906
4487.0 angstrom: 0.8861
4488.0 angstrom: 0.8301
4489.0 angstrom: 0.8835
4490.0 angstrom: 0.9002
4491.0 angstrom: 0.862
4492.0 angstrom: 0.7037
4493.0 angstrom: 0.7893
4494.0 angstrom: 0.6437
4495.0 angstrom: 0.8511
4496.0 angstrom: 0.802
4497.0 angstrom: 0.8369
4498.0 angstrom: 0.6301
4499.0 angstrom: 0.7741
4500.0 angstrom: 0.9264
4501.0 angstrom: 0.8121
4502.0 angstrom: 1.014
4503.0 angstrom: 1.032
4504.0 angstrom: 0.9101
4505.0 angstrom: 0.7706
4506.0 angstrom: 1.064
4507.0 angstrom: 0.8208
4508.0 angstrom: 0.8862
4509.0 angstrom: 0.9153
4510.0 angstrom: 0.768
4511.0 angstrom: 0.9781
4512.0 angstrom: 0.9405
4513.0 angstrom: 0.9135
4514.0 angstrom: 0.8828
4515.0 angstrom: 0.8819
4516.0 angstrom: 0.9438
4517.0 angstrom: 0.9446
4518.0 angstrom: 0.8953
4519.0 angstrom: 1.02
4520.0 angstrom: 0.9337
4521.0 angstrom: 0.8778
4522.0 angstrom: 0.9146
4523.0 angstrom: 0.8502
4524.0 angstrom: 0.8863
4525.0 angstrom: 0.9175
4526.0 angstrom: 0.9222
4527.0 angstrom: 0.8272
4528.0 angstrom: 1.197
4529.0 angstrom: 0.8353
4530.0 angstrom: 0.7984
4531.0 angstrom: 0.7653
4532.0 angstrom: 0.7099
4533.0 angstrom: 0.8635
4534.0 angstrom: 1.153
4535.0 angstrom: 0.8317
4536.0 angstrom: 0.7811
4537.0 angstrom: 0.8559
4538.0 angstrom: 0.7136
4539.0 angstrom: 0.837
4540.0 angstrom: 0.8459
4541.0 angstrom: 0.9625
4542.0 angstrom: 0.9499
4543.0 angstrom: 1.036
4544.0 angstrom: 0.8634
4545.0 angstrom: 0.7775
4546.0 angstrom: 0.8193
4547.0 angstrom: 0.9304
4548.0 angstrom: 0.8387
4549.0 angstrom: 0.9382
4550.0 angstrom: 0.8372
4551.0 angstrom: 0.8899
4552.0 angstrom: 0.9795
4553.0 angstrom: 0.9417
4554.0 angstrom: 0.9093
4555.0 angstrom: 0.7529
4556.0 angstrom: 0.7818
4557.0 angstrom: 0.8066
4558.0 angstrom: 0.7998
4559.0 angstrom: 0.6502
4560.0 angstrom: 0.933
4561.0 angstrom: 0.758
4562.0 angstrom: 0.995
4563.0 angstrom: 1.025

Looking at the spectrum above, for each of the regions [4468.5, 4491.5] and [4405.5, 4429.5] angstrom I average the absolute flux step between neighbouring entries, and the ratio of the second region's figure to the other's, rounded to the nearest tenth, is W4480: 2.0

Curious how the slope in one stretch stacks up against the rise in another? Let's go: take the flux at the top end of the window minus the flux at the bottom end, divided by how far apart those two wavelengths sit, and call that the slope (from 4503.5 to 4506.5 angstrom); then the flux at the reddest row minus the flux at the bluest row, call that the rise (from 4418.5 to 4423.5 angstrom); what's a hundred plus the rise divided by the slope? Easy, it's 98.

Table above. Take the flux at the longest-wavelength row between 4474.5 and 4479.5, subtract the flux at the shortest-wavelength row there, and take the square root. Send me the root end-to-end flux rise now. 0.38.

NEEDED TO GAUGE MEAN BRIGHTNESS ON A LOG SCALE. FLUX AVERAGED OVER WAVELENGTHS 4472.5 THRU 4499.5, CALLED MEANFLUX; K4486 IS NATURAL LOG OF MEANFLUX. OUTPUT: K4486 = -0.21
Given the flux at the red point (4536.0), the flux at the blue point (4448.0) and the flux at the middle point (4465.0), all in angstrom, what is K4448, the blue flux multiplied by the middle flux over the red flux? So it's 1.07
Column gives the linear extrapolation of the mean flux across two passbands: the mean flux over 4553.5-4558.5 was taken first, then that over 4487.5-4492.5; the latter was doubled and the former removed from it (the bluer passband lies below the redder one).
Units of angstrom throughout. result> 0.86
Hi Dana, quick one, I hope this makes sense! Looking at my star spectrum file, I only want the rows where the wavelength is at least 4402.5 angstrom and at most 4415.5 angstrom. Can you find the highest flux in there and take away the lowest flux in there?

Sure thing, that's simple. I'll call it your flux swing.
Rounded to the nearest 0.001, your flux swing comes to 0.438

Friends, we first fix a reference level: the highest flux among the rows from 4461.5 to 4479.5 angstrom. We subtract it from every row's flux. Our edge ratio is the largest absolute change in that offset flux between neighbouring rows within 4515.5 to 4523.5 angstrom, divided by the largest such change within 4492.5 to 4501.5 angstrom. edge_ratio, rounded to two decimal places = 0.60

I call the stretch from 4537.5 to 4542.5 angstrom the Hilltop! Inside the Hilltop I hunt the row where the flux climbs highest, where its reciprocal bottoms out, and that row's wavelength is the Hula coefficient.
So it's 4541.0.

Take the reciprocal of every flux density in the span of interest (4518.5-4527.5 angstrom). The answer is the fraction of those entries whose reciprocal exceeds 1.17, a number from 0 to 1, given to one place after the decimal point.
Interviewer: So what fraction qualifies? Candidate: 0.2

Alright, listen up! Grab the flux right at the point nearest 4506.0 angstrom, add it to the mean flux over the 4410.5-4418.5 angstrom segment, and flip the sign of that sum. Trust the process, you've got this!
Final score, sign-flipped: -1.92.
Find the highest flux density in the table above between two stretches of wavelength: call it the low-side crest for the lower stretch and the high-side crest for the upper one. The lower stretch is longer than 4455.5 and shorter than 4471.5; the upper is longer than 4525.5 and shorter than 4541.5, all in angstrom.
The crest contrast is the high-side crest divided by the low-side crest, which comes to 1.2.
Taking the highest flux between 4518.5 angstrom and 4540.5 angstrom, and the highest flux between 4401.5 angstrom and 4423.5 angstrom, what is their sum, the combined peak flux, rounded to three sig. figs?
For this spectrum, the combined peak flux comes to 2.33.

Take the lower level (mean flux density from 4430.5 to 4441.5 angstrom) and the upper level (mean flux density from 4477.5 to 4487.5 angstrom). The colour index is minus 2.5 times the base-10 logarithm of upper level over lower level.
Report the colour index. -0.13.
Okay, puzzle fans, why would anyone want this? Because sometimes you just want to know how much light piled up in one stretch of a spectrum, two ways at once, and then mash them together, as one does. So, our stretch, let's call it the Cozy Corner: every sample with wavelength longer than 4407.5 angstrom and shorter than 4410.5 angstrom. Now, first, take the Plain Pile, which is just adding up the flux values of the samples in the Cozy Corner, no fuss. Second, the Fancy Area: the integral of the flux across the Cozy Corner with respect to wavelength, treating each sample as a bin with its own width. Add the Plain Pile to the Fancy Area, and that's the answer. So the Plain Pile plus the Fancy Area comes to 5.0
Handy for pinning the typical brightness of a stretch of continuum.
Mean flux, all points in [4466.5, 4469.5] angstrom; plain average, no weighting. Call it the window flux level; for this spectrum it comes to 0.79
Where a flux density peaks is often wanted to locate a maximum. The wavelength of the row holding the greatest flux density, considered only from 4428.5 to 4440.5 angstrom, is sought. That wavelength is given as 4433.0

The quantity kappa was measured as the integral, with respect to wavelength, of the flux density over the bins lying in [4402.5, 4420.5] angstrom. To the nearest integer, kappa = 15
